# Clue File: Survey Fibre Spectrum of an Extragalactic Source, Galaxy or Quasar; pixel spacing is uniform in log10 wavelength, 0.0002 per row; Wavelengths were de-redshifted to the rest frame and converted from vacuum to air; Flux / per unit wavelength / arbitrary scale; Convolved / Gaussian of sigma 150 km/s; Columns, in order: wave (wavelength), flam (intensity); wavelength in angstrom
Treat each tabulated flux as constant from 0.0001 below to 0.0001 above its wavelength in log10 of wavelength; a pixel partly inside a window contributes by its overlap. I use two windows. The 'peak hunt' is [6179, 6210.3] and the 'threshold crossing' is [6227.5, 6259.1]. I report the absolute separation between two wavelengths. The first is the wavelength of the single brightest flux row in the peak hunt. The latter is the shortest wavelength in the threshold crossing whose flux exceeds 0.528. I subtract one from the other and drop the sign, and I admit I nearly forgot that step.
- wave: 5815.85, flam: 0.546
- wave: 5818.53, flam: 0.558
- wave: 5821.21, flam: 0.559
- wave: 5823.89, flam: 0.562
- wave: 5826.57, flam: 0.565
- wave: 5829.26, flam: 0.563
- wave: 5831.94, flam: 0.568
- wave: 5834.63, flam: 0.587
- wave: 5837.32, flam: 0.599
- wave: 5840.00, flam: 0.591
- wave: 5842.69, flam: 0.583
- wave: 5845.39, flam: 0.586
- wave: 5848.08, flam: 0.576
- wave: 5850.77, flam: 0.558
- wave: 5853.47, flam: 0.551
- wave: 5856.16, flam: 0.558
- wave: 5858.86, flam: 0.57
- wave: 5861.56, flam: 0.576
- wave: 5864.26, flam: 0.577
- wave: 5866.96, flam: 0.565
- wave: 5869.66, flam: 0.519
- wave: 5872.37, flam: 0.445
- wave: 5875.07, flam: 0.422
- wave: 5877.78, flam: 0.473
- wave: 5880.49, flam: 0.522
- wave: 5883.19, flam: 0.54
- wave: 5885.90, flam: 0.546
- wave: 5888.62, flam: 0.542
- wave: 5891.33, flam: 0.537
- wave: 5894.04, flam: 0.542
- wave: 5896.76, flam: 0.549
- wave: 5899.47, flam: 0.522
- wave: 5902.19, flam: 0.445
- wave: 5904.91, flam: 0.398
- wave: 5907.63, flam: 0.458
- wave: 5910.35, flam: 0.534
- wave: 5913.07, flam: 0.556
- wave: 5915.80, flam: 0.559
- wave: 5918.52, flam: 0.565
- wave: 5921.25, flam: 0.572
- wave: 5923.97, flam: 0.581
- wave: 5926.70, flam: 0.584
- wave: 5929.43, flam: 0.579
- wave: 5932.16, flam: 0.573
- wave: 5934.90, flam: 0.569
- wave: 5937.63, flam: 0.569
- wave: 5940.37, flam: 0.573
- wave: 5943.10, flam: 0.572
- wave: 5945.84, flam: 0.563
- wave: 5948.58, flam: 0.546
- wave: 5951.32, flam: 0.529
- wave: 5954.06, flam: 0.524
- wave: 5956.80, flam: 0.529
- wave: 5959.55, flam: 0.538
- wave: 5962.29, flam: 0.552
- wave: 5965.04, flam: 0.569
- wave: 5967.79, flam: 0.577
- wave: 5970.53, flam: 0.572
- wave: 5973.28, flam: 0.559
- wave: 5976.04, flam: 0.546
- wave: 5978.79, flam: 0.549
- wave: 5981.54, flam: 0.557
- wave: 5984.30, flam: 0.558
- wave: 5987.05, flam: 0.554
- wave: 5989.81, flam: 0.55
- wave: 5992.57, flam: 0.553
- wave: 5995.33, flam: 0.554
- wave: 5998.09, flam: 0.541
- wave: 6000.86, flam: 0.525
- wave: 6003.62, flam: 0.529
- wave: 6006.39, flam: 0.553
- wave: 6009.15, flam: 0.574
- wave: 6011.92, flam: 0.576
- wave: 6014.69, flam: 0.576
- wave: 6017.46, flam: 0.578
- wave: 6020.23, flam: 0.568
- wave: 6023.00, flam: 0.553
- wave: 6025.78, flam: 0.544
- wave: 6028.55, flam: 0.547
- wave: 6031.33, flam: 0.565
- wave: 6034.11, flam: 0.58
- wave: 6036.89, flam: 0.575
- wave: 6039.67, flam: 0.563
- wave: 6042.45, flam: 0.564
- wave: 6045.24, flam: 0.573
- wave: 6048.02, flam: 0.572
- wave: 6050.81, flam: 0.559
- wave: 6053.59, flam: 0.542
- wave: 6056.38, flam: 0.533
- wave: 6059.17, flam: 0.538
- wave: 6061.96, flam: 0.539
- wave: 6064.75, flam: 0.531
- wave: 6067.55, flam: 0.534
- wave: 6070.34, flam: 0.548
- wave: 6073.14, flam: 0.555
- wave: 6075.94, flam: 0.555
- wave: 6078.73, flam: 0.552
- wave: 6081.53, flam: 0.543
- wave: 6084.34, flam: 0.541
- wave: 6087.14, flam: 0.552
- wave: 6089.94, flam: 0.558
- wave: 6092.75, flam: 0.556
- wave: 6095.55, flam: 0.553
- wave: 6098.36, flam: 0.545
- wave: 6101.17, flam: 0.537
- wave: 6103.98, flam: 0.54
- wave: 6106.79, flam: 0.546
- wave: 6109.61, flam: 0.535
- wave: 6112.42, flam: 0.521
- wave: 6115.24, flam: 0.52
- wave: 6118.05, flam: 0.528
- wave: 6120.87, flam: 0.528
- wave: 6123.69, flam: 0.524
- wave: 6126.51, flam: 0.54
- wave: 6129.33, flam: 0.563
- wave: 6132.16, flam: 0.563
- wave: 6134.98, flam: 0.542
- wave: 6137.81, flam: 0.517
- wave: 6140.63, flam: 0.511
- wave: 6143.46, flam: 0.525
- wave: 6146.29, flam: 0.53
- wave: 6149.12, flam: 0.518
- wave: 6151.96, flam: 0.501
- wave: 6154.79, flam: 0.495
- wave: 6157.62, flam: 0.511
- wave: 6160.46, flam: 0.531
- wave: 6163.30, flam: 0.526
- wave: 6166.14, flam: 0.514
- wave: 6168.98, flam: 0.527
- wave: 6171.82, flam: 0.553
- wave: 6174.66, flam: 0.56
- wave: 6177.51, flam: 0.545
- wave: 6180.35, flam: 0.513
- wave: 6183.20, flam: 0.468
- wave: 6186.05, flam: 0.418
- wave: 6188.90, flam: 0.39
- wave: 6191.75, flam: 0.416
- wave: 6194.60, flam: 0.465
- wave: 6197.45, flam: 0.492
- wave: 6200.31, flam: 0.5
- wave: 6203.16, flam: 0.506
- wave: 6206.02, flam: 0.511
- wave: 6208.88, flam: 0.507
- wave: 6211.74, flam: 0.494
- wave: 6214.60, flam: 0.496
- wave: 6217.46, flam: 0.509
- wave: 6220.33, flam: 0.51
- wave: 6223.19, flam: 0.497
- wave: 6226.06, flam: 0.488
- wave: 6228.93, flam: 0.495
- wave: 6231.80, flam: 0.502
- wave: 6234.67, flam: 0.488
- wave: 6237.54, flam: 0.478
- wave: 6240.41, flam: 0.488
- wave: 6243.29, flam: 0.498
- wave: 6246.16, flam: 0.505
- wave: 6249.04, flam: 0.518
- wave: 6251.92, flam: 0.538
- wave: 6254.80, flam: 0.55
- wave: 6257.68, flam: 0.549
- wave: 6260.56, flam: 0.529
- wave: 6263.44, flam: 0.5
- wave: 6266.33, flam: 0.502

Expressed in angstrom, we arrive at 71.6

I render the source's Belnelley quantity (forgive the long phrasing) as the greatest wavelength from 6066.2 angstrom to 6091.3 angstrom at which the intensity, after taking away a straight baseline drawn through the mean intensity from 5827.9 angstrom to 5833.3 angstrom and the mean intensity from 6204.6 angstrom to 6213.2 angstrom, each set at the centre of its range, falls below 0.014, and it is 6067.55 angstrom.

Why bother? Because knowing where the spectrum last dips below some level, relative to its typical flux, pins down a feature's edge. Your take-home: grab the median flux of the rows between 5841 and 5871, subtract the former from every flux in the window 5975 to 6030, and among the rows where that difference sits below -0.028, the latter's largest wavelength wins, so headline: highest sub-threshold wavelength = 6003.62 angstrom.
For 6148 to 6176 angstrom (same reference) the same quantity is 6168.98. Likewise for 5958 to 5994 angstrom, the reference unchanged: 5959.55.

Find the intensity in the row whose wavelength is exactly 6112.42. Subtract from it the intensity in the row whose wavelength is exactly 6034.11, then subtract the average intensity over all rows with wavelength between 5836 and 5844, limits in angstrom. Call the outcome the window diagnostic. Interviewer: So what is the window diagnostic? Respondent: -0.65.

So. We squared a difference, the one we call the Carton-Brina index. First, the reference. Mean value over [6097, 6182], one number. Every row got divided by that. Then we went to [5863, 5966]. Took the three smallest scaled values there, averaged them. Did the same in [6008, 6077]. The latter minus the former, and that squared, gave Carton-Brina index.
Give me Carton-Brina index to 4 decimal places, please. 0.0438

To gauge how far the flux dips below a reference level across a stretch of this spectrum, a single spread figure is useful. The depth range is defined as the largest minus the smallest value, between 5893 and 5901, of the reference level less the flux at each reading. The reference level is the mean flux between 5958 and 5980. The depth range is 0.027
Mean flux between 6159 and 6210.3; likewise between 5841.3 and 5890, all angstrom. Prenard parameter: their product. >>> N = 0.268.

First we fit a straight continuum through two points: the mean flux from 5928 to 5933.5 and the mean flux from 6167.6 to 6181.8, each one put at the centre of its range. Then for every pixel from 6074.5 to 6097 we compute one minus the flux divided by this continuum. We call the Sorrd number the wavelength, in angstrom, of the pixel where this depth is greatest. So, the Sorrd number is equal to 6084.34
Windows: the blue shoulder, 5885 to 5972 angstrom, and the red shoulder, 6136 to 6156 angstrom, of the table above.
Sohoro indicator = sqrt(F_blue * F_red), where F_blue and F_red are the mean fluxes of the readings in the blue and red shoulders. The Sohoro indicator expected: 0.529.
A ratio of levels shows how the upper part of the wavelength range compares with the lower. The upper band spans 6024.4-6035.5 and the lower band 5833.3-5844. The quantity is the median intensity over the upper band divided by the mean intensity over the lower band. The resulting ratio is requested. 0.94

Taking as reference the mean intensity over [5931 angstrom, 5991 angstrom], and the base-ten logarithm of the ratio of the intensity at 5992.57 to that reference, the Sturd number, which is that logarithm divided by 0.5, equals 0.00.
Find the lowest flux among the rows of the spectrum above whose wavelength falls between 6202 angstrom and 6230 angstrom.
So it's 0.488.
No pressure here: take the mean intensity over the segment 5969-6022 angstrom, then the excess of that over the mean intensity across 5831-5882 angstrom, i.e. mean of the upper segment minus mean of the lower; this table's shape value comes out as 0.008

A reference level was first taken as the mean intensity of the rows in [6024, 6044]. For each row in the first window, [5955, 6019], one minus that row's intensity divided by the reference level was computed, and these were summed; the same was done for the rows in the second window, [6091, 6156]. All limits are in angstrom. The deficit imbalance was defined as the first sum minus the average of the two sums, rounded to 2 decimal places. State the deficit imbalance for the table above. -0.47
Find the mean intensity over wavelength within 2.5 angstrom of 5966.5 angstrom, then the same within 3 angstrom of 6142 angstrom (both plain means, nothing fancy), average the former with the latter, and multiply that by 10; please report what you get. 5.46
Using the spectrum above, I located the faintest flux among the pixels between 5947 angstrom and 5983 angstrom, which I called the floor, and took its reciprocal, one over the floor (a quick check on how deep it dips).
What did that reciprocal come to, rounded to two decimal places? 1.91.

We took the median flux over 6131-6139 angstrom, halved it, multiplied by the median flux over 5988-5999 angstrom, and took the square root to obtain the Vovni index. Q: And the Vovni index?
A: 0.387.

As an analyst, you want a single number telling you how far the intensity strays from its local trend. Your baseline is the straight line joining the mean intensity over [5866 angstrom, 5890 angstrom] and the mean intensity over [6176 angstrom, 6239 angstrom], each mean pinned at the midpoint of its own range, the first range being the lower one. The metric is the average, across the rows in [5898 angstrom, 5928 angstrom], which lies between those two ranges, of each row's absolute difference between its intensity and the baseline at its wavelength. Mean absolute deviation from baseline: 0.059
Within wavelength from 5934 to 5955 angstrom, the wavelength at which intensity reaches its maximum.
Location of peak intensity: 5940.37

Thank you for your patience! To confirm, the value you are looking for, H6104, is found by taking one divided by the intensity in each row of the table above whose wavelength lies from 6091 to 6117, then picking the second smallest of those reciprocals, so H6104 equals 1.81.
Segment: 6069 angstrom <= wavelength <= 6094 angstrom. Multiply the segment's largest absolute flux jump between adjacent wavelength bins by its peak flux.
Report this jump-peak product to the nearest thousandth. 0.006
